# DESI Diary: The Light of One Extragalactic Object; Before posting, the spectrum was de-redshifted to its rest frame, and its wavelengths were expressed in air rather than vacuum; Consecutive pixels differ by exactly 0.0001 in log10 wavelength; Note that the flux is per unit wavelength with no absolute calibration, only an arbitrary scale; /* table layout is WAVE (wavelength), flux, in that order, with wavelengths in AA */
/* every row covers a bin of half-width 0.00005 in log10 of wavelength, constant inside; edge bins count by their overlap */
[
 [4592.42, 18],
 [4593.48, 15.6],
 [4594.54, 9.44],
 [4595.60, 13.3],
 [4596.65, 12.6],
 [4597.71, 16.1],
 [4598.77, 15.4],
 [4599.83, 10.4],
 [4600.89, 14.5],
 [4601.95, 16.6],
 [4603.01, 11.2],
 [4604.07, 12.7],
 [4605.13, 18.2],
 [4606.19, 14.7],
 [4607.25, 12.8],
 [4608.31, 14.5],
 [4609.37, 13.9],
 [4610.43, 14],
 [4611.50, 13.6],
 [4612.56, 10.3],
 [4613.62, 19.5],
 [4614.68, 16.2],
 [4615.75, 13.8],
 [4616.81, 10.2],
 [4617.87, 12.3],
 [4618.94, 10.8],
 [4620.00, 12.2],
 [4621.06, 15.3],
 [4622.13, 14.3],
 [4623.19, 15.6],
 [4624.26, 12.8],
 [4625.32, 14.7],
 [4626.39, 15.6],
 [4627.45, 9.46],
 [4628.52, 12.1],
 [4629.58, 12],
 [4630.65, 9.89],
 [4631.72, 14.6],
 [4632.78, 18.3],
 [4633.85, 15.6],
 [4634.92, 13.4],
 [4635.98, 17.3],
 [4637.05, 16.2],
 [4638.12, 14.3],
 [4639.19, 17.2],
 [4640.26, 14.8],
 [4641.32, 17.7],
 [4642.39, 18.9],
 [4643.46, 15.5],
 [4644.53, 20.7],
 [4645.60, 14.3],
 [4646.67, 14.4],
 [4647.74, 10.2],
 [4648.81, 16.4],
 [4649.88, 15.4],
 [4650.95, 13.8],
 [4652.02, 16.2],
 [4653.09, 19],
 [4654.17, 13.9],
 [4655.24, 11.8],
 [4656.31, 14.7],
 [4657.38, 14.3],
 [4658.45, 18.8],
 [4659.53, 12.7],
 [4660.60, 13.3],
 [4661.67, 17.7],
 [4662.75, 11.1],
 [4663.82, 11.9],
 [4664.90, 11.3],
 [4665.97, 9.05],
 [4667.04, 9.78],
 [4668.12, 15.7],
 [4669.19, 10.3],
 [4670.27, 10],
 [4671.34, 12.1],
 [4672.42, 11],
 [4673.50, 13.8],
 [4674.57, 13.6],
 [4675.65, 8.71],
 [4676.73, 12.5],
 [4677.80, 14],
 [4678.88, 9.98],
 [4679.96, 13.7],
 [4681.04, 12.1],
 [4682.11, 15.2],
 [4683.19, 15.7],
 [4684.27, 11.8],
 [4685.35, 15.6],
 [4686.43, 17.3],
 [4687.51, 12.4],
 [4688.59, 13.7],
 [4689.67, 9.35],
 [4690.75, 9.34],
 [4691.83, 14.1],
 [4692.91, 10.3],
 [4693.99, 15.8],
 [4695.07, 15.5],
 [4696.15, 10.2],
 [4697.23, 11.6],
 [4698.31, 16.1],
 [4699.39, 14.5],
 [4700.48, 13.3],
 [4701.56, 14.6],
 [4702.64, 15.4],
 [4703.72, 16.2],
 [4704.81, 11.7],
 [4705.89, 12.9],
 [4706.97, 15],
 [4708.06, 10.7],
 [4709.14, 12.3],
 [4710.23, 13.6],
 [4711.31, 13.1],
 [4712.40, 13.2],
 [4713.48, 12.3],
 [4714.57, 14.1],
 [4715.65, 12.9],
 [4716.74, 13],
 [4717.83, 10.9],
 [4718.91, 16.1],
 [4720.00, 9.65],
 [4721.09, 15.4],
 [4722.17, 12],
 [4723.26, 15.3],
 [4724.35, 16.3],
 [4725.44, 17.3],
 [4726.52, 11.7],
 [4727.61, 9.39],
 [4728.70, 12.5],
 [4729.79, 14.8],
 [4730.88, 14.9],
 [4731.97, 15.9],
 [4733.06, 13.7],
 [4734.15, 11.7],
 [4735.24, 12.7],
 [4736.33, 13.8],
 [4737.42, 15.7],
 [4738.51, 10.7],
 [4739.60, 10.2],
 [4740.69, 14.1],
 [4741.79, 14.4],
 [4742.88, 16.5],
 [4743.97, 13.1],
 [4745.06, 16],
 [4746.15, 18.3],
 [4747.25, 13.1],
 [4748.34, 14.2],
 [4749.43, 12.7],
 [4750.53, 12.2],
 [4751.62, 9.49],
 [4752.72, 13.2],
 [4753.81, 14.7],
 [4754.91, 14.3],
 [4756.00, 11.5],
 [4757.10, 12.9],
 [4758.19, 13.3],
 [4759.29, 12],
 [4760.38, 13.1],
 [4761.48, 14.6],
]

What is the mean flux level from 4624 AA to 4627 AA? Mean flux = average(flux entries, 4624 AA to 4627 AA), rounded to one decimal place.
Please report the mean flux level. 14.4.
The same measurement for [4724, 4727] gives 15.1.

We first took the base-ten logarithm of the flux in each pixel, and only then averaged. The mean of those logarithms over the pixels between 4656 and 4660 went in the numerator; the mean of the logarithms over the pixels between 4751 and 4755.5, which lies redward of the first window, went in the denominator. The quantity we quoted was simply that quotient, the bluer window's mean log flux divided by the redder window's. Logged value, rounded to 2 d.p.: 1.06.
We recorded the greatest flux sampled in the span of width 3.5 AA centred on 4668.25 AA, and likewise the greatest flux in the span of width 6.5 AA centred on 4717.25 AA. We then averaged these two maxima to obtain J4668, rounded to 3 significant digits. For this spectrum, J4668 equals 15.9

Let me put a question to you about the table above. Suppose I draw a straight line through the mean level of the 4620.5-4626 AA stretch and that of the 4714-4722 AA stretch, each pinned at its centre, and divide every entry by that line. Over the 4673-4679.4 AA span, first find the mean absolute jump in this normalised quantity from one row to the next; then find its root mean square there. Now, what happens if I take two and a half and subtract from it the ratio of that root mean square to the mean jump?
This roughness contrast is -1.8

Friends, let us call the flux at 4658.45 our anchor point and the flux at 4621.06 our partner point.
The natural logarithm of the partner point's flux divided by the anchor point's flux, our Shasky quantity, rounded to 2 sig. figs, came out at -0.21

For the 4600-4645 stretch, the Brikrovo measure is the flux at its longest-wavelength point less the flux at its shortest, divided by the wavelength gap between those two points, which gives 0.14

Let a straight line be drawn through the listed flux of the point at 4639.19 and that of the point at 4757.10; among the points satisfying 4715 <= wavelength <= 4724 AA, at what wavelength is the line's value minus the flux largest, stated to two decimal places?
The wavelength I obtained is 4720.00 AA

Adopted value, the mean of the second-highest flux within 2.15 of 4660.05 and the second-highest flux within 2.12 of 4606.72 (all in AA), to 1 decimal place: 16.2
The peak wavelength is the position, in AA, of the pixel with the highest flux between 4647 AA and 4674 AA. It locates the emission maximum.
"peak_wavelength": 4653.09 AA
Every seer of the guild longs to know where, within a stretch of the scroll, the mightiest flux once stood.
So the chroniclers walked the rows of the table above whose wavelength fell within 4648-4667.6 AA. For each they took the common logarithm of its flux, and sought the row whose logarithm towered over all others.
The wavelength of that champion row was 4653.09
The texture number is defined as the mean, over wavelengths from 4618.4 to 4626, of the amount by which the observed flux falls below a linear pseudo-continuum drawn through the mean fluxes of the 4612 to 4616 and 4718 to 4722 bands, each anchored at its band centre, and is 1.2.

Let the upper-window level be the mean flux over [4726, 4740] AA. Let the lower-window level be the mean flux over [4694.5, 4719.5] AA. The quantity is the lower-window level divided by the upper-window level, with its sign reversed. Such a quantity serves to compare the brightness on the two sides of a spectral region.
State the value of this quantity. -1.04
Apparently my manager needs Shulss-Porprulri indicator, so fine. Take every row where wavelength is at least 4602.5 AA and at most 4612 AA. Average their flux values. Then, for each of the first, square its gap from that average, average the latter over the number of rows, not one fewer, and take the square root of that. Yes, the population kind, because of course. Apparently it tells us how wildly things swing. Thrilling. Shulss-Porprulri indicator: 1.8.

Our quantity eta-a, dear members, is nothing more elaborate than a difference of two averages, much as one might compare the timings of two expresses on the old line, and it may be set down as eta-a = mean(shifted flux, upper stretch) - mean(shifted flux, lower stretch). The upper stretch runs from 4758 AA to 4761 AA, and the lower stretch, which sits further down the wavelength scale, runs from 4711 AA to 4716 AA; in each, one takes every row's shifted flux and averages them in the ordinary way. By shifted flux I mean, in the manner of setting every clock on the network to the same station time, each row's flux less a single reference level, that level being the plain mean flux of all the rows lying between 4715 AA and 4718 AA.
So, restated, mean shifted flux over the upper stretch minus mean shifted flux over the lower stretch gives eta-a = -0.3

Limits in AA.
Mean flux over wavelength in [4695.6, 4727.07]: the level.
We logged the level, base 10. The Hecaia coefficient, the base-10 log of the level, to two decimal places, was 1.13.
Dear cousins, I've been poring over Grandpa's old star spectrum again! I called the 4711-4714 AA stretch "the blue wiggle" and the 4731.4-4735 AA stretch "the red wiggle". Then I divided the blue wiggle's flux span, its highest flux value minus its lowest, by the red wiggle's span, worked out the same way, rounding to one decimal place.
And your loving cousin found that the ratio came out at 0.2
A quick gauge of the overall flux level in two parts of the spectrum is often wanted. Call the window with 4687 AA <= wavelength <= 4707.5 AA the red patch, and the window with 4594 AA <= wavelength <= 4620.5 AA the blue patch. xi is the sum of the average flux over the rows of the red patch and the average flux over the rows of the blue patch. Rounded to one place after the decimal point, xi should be 26.8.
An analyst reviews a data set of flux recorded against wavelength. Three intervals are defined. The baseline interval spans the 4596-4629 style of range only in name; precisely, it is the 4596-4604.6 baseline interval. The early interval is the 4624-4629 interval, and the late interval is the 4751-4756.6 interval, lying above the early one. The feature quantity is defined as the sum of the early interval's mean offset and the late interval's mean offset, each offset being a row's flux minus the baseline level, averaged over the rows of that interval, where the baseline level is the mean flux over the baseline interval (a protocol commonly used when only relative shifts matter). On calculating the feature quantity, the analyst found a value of -1.8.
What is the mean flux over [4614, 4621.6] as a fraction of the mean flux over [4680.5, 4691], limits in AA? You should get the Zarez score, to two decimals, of 0.98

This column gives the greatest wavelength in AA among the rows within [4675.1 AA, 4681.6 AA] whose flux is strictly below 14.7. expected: 4681.04 AA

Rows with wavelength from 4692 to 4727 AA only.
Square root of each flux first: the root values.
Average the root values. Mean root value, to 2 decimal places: 3.67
